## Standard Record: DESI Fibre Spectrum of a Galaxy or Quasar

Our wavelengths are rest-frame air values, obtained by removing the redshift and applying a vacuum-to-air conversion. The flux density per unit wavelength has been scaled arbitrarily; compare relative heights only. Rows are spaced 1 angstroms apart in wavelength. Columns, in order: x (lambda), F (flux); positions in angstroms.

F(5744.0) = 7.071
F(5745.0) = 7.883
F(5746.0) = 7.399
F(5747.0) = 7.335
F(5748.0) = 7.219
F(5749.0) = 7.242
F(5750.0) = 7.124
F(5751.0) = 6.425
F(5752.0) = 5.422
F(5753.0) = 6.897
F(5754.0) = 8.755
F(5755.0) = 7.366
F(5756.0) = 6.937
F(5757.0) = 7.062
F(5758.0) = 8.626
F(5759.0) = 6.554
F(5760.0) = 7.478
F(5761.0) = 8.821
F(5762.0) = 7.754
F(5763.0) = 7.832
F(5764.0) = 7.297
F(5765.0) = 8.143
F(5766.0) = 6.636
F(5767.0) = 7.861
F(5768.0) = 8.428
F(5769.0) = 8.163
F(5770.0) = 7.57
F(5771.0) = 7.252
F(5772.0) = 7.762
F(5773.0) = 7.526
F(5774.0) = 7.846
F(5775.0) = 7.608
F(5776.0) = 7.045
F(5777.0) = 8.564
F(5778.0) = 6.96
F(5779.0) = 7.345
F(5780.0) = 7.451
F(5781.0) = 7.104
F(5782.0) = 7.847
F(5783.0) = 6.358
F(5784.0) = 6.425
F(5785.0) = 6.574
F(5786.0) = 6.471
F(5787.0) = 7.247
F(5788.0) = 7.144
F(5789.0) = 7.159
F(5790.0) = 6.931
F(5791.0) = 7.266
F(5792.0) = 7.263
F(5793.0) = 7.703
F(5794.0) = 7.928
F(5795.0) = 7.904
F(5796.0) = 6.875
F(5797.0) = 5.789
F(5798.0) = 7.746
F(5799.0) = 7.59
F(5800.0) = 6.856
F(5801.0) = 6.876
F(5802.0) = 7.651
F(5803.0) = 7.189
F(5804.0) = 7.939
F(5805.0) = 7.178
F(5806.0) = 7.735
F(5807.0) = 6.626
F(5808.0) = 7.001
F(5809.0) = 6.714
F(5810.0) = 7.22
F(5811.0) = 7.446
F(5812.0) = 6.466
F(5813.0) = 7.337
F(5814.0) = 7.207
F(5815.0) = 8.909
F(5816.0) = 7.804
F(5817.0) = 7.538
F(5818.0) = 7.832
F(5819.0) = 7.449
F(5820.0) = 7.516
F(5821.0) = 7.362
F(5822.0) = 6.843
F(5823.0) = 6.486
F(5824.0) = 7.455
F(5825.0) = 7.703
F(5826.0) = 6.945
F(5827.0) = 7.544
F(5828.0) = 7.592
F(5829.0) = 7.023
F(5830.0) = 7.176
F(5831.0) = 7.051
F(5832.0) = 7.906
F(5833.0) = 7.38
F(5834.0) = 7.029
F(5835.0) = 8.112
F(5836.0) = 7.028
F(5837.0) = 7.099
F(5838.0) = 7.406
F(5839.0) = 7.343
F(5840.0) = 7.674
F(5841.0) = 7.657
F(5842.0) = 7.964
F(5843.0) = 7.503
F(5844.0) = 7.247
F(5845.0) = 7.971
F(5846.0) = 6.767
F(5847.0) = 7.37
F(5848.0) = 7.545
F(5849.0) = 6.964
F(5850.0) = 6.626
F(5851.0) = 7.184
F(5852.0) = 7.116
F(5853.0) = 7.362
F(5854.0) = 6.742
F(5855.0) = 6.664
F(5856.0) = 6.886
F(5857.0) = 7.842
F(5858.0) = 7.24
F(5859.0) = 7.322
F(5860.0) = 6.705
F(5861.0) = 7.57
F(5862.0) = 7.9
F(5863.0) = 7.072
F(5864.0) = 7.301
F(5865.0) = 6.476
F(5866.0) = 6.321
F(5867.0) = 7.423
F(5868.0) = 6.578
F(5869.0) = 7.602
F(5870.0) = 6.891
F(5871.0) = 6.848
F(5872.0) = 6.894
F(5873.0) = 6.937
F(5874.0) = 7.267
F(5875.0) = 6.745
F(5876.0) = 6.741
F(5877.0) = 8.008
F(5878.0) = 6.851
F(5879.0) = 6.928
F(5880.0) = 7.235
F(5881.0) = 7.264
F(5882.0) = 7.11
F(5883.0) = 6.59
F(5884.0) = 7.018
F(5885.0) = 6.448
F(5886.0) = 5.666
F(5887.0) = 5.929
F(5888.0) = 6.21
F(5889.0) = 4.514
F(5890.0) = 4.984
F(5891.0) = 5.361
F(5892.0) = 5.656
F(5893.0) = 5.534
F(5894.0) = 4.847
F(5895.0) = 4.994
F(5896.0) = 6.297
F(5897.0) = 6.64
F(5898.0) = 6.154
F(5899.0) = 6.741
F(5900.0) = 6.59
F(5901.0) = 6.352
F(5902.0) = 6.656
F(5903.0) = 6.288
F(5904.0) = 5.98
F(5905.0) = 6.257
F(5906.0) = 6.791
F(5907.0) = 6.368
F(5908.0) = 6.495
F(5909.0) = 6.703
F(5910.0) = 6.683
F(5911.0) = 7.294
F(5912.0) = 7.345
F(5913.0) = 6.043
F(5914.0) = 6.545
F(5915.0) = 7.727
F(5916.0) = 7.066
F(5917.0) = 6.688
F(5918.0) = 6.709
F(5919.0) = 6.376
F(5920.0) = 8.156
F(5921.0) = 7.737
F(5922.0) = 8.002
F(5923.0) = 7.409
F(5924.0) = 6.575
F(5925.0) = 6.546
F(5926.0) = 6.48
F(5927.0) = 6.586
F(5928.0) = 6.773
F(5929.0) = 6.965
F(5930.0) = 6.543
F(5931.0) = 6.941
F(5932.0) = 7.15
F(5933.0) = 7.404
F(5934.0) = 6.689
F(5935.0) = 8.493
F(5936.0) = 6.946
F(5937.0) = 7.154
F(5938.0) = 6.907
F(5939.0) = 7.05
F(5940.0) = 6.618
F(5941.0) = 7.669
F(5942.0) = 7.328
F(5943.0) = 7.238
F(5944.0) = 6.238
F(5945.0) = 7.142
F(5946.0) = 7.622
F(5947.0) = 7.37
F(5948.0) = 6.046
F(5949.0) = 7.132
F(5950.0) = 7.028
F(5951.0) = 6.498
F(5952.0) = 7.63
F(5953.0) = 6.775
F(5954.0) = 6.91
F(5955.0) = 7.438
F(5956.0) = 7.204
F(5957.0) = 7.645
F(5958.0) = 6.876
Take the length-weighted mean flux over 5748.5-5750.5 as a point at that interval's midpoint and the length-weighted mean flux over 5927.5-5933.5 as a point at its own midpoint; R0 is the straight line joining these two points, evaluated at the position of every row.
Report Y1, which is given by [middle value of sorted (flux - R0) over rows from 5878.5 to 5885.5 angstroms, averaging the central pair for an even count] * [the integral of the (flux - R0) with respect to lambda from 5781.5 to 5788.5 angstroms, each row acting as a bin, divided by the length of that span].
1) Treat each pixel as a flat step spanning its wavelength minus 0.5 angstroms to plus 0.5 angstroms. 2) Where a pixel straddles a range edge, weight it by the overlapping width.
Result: 0.000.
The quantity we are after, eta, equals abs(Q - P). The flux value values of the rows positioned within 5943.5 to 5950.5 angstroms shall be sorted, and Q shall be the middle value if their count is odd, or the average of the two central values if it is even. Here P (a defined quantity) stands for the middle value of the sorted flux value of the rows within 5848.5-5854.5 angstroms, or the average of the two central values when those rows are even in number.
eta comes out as 0.1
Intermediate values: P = 7.0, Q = 7.1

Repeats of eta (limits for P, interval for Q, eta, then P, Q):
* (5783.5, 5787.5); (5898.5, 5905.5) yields 0.2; 6.5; 6.4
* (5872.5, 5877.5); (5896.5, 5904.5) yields 0.5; 6.9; 6.5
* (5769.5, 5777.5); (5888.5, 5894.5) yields 2.4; 7.6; 5.2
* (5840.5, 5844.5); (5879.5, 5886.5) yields 0.6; 7.6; 7.0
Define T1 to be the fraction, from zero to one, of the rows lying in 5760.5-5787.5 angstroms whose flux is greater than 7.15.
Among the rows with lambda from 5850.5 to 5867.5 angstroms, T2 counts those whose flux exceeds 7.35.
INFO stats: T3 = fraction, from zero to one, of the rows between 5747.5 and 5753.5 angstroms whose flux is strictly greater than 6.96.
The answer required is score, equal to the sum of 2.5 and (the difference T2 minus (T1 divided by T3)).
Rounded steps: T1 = 0.70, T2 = 5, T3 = 0.5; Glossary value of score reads 6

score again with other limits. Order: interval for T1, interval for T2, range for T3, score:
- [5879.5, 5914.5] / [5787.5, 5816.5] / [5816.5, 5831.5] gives 13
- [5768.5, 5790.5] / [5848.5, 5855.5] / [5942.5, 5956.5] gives 3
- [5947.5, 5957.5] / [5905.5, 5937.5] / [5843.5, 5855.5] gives 9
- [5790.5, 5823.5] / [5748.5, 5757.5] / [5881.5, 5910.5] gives -6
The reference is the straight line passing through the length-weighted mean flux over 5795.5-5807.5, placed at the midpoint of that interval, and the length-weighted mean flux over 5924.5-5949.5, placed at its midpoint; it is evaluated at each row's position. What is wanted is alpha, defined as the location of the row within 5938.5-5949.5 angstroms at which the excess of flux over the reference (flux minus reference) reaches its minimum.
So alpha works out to 5948.0 angstroms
